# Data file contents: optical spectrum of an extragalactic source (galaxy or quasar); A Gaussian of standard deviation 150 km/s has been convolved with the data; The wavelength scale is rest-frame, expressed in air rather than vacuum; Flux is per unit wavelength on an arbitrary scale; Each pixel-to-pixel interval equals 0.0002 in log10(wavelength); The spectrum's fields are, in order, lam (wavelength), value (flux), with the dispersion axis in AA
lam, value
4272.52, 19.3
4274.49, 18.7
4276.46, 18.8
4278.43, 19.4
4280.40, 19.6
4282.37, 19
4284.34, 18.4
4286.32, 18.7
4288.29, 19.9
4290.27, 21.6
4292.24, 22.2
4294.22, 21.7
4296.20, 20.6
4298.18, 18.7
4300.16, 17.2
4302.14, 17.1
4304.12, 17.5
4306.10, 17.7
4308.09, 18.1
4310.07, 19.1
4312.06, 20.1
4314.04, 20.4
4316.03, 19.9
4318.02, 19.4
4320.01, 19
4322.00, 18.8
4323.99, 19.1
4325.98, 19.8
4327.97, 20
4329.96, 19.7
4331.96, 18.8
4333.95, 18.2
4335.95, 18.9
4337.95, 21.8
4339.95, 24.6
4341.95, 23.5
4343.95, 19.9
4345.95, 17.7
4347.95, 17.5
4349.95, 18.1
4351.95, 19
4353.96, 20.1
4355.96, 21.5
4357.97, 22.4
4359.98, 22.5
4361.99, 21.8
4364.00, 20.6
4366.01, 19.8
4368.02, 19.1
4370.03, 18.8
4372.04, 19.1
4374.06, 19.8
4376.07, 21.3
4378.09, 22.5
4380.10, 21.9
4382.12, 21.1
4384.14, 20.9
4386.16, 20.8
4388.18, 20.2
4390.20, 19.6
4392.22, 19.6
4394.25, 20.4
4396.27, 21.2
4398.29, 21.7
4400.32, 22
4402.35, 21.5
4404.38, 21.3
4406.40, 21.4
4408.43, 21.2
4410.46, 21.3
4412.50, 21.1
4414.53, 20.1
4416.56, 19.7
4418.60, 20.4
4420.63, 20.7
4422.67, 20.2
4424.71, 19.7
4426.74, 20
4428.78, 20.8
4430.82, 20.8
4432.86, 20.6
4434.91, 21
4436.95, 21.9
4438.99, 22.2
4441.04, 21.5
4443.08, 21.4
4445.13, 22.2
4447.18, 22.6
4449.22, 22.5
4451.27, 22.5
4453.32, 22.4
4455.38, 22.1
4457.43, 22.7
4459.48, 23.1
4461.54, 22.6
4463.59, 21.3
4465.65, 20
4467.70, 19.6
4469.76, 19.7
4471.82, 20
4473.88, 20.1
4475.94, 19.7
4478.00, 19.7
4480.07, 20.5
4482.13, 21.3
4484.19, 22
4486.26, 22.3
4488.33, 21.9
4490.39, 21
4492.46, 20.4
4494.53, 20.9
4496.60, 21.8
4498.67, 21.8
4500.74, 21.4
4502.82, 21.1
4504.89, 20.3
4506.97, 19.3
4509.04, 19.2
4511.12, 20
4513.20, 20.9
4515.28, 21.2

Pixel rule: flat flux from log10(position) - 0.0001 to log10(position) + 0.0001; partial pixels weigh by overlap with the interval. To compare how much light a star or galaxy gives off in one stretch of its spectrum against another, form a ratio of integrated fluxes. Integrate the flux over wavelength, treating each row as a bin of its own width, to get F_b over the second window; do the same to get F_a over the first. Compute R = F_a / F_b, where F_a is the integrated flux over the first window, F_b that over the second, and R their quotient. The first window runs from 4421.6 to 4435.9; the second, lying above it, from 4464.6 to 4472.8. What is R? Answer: 1.8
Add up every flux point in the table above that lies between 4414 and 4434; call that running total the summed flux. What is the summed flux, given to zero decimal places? 203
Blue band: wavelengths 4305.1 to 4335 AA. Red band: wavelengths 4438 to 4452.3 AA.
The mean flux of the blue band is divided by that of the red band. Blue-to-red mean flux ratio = 0.868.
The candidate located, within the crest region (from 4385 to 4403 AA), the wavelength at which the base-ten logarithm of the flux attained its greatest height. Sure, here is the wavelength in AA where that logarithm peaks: 4400.32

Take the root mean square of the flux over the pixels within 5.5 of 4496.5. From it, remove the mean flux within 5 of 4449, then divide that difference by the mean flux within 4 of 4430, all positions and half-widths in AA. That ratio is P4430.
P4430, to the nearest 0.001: -0.057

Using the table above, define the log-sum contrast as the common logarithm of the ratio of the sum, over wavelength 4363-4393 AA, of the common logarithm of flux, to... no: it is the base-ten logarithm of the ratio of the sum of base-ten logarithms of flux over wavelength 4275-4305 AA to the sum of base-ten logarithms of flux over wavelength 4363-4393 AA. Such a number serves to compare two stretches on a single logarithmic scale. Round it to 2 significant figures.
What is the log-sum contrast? -0.0075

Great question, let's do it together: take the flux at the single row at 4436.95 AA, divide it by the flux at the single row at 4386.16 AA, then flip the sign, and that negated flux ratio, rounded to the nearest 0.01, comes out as -1.05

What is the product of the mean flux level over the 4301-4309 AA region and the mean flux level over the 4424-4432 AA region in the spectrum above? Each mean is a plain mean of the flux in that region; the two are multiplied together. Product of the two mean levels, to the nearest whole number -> 358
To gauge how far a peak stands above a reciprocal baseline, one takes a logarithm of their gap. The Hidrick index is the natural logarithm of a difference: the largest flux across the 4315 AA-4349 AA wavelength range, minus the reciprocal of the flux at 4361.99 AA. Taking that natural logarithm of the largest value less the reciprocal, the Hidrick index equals 3.20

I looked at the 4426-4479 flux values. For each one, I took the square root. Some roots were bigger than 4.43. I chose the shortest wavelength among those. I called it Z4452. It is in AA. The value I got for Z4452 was 4426.74 AA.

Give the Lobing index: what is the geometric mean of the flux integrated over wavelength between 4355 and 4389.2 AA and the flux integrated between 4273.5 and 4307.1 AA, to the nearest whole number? 678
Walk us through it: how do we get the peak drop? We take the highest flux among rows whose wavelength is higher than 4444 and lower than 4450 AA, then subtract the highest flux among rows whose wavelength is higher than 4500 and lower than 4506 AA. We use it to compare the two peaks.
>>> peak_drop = 1.2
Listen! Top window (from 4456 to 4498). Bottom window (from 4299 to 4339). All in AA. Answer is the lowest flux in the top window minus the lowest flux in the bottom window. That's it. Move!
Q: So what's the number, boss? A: 2.5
